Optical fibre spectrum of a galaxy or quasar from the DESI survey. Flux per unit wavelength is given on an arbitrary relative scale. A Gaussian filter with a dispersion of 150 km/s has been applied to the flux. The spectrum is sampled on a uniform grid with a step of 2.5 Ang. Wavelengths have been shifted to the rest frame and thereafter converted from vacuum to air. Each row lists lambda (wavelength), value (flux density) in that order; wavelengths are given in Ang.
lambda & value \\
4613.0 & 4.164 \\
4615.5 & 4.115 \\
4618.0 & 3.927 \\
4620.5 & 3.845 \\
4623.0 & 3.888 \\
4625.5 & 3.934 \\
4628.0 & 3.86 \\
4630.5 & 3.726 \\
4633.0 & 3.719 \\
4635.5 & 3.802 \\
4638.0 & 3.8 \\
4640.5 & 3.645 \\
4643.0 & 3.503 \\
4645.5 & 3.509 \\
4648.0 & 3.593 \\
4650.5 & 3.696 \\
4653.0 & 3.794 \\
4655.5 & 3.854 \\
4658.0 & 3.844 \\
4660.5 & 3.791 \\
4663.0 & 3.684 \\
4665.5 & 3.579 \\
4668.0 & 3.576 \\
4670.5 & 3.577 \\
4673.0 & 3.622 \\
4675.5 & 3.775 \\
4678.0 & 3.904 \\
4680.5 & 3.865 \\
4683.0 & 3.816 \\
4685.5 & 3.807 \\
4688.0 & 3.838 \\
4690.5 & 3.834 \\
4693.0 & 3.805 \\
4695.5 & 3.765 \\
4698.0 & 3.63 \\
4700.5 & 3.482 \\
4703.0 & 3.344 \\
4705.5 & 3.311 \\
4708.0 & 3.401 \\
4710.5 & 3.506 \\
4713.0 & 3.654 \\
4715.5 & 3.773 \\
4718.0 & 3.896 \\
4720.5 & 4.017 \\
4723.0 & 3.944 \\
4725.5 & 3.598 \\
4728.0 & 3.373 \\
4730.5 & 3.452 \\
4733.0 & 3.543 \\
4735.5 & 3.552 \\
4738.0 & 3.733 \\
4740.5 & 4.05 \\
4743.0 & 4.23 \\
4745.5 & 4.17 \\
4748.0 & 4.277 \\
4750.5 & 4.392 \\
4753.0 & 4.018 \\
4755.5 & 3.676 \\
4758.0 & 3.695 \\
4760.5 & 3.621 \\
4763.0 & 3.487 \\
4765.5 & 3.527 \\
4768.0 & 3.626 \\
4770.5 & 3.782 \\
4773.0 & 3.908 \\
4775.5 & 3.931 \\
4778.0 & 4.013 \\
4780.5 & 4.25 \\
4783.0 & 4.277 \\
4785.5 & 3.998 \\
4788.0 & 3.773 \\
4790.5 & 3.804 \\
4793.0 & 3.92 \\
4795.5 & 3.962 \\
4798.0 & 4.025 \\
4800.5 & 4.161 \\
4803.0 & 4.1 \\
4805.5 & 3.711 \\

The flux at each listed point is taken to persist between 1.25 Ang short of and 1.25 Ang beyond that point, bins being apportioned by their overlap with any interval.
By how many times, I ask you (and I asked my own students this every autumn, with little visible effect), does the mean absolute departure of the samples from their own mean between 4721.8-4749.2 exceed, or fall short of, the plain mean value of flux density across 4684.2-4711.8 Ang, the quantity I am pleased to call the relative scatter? 0.081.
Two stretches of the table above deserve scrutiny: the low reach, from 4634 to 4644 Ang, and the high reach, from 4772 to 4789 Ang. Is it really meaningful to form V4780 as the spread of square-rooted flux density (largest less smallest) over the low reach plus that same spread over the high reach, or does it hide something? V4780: 0.20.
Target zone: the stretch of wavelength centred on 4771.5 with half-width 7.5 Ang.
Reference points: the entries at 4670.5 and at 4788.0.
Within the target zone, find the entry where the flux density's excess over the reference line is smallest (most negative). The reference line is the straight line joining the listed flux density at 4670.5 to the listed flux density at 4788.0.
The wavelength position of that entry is 4765.5 Ang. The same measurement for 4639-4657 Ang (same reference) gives 4643.0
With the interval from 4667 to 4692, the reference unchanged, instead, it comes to 4670.5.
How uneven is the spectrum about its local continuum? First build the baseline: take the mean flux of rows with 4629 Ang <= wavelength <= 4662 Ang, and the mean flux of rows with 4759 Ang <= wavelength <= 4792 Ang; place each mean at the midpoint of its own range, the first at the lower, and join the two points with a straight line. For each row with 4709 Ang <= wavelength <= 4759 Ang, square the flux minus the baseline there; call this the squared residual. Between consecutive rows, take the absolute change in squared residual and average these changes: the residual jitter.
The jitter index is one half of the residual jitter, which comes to 0.032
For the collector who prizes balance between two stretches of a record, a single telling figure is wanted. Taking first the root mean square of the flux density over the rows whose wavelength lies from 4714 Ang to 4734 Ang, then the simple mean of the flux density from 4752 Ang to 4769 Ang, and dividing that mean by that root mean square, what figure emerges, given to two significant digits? 0.99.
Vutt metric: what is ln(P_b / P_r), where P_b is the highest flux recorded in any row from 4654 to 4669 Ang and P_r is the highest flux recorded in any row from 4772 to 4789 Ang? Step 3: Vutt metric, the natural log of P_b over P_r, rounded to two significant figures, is -0.10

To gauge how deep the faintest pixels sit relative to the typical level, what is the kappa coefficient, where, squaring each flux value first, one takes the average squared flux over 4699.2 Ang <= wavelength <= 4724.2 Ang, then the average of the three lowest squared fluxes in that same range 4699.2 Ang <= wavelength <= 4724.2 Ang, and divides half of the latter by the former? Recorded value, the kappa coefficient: 0.424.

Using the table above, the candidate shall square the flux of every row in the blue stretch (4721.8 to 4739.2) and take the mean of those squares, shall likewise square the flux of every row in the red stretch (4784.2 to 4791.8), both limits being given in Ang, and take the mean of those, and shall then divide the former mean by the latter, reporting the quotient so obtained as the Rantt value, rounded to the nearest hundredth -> 0.87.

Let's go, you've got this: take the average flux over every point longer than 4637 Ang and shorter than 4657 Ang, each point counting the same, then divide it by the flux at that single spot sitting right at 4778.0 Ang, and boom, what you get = 0.92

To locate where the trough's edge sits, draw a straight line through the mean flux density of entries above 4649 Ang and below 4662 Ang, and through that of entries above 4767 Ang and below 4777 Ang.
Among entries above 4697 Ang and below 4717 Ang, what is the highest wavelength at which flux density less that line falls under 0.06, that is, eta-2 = 4715.5 Ang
